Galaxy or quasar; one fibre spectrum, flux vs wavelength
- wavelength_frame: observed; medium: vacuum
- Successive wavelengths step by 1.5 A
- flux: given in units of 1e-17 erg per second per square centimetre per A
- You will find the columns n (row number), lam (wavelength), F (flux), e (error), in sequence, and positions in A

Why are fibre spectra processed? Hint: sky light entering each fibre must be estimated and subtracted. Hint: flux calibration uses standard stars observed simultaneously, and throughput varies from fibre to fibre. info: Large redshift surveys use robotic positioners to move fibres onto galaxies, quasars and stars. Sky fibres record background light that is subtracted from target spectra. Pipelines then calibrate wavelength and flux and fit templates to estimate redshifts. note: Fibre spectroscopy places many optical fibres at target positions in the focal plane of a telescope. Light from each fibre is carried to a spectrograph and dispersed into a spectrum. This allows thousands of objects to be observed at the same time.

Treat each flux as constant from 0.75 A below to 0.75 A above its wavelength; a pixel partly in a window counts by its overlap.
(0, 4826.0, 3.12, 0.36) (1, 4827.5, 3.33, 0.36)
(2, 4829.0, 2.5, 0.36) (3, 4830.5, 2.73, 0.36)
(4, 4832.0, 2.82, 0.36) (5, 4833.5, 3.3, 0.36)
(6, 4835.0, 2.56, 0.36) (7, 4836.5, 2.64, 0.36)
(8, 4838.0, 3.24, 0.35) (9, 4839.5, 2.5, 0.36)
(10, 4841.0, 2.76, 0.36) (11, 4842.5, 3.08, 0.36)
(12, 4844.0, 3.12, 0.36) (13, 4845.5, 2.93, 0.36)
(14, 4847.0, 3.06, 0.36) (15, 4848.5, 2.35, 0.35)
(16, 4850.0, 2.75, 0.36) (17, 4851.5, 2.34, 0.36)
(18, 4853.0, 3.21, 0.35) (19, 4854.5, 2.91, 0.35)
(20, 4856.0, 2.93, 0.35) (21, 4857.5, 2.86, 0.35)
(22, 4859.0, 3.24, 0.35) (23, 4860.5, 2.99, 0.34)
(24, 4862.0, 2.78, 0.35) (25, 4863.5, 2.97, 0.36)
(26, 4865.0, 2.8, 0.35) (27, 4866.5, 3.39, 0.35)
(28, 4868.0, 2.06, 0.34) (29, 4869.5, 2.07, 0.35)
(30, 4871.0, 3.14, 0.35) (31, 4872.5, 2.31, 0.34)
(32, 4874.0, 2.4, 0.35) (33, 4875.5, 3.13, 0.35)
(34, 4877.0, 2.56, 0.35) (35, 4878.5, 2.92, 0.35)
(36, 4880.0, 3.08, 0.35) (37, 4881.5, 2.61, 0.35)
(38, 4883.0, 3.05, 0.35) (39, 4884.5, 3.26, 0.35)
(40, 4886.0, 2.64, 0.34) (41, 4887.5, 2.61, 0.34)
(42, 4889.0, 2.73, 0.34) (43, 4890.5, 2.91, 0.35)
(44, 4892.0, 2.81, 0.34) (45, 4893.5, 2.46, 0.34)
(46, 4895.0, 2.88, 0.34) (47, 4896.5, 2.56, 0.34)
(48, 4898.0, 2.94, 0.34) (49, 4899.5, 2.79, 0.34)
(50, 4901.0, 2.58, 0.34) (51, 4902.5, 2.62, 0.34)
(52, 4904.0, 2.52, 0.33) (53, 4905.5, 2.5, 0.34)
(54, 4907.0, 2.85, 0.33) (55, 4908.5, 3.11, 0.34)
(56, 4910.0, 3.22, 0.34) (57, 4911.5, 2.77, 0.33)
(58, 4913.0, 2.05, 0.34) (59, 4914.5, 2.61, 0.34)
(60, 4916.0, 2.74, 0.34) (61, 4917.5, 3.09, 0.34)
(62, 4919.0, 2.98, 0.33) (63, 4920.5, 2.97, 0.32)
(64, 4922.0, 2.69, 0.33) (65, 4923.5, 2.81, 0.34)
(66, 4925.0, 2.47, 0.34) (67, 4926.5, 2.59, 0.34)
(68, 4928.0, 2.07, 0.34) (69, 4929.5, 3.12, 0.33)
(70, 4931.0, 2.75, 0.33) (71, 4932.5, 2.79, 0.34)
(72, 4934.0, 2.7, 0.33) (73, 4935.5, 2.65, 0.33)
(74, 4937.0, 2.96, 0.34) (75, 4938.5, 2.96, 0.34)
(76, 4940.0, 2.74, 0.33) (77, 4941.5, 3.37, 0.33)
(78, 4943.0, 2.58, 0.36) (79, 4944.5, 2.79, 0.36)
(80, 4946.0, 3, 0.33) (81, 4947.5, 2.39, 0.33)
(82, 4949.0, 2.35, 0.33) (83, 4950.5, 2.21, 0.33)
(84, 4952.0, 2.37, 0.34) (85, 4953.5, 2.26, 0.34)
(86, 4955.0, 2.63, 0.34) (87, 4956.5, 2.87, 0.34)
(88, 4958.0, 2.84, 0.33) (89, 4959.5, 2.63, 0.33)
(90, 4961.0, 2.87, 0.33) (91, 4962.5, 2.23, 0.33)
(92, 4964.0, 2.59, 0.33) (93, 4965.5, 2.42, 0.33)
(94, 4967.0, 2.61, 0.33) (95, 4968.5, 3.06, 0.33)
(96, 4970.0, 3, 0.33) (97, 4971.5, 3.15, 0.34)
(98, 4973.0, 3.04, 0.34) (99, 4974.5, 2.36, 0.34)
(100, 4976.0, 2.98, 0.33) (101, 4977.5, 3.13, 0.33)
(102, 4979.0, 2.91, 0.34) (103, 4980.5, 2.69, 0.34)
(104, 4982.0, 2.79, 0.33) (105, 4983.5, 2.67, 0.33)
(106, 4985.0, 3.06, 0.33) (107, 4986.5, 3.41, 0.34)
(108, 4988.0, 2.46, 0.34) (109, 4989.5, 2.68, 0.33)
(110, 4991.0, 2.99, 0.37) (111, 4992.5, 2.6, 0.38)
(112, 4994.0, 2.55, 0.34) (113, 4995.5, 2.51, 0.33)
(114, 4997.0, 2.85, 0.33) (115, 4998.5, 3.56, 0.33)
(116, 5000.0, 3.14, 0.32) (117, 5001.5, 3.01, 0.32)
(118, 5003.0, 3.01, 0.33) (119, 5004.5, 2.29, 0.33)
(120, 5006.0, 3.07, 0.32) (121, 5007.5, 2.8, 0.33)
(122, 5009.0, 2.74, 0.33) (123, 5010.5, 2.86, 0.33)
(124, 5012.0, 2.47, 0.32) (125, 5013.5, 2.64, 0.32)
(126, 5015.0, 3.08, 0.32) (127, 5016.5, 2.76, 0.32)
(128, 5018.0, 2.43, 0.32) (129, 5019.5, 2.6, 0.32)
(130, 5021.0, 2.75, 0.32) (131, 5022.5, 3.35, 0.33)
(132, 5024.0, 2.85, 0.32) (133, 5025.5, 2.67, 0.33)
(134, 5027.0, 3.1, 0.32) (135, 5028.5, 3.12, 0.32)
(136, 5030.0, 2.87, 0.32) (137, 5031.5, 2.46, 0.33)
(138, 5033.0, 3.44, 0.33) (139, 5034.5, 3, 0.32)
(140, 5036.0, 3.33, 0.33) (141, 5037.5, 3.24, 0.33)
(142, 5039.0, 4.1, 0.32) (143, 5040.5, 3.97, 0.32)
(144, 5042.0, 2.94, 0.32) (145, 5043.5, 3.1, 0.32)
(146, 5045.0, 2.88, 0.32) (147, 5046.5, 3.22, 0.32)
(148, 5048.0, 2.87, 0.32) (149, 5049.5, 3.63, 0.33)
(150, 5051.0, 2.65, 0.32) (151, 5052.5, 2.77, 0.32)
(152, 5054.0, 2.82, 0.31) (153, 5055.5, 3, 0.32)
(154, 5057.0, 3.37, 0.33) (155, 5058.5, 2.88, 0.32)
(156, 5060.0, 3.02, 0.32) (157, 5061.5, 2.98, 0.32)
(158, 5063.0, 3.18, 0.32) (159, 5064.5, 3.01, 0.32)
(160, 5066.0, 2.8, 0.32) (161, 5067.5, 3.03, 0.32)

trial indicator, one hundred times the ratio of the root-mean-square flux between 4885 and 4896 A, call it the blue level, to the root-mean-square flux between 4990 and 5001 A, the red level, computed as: 94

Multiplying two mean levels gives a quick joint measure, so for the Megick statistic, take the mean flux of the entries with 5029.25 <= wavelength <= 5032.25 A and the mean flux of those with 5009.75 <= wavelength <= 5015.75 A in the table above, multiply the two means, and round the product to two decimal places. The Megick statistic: 7.36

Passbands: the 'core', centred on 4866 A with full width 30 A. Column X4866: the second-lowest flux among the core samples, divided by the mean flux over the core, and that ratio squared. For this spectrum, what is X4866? 0.54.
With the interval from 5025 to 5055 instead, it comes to 0.73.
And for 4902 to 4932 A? 0.58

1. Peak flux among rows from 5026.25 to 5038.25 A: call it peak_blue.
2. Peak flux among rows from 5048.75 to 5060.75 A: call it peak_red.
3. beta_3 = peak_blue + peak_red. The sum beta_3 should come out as 7.1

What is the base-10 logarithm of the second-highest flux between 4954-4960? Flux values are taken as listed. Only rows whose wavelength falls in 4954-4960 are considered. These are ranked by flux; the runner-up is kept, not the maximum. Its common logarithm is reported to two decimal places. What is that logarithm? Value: 0.45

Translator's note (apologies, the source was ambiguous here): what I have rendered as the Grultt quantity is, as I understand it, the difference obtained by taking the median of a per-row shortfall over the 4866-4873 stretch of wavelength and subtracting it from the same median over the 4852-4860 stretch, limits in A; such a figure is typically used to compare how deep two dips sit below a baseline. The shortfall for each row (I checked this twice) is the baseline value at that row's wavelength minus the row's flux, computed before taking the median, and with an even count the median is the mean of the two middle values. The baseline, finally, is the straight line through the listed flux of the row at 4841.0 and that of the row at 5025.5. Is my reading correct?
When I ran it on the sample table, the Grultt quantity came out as -0.6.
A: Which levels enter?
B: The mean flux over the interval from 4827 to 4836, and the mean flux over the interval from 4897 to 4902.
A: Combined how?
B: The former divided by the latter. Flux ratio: 1.04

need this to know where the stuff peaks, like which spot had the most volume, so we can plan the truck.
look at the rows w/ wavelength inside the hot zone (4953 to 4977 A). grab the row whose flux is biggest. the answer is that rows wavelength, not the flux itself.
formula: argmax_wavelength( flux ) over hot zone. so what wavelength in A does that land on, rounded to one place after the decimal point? 4971.5 A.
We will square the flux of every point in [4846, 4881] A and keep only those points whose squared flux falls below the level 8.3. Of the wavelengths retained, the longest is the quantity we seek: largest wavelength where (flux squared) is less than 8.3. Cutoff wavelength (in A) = 4877.0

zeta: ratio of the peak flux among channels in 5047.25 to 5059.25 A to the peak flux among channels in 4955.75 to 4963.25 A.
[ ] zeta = 1.26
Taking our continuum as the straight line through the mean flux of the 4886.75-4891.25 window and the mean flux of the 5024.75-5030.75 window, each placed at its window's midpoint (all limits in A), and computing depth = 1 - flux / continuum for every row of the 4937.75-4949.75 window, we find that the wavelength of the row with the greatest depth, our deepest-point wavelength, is 4949.0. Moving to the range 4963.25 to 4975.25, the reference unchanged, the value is 4974.5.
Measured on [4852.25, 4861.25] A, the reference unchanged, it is 4857.5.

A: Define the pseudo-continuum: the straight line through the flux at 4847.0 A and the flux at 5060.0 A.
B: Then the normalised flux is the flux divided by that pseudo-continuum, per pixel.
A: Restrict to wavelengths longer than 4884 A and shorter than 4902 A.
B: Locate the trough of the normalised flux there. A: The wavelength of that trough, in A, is 4893.5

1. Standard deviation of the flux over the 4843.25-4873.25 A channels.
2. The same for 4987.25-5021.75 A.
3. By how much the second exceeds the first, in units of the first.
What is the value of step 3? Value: -0.25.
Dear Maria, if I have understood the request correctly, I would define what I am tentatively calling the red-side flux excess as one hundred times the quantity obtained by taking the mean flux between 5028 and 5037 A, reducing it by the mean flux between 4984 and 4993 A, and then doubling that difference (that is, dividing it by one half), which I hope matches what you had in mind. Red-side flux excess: 34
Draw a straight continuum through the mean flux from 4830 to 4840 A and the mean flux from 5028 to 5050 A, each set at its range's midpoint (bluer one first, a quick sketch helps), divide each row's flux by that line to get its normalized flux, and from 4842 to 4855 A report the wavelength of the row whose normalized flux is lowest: 4851.5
